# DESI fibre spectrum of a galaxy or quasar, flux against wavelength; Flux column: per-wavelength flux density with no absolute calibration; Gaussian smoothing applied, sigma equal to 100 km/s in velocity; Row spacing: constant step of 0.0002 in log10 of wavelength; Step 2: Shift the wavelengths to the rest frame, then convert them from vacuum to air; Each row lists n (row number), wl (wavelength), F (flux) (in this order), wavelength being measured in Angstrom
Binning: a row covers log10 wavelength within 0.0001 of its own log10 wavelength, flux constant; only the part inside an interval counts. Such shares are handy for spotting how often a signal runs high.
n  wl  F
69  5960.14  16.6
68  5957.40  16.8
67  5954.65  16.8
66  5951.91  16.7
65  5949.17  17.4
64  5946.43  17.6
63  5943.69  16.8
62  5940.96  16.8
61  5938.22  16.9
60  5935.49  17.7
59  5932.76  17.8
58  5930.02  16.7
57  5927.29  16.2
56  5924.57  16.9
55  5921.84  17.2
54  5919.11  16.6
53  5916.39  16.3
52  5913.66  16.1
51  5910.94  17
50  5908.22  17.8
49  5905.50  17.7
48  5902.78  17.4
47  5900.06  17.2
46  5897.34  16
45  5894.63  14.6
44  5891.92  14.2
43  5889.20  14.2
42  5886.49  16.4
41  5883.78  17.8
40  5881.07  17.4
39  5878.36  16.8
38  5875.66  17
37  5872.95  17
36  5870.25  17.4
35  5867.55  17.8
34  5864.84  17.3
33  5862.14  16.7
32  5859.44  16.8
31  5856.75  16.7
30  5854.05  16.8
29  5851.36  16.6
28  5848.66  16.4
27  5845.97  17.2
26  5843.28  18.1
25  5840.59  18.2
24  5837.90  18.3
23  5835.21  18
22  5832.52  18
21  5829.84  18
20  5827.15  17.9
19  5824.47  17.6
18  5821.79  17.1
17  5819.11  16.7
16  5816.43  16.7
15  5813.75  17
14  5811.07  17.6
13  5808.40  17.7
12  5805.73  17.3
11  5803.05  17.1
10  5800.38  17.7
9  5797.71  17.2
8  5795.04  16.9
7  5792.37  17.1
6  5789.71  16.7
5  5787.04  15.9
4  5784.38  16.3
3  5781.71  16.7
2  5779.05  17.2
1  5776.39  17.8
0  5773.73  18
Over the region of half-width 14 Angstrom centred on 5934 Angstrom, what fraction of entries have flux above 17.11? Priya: 0.40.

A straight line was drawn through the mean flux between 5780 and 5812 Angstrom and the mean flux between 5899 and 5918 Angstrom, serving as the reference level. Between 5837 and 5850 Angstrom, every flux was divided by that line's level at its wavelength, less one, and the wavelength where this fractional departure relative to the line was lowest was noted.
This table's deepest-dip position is 5848.66 Angstrom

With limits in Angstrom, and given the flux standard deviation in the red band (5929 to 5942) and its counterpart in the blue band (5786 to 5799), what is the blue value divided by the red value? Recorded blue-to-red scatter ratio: 0.98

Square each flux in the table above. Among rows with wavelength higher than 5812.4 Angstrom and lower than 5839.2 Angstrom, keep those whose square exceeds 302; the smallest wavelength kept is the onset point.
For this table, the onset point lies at 5824.47 Angstrom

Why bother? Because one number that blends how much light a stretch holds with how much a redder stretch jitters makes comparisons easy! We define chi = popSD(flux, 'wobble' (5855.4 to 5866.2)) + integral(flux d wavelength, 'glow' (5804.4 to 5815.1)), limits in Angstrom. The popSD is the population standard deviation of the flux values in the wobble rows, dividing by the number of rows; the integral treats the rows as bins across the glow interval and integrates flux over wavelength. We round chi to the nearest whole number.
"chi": 186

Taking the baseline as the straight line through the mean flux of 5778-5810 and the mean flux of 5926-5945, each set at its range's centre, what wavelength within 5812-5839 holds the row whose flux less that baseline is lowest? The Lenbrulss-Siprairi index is 5819.11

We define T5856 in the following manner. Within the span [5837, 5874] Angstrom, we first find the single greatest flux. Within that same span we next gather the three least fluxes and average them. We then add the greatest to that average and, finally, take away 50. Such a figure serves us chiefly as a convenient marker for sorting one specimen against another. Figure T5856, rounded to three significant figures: -15.1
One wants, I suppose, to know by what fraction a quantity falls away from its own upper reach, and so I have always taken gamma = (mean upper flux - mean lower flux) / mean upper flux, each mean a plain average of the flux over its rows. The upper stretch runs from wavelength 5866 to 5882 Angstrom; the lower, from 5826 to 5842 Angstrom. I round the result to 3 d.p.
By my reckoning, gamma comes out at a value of -0.048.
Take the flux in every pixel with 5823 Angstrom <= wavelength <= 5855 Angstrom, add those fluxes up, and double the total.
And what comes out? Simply 422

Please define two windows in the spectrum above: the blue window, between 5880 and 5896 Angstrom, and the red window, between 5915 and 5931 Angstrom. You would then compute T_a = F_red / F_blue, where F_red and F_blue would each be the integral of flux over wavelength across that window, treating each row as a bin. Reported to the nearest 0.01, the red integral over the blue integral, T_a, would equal 1.06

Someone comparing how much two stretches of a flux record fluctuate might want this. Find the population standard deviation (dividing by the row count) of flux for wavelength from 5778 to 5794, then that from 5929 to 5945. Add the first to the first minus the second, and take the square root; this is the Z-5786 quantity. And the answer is 0.66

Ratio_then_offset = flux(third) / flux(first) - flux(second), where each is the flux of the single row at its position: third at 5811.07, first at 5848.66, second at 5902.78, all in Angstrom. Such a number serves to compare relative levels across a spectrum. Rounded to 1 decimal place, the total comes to -16.3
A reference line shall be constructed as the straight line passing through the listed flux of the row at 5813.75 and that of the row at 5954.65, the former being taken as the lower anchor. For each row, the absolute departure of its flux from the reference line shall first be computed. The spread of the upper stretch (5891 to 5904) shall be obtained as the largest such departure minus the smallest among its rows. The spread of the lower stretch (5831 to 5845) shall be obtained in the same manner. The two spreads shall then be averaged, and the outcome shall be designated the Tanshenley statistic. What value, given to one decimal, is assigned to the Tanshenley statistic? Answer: 1.3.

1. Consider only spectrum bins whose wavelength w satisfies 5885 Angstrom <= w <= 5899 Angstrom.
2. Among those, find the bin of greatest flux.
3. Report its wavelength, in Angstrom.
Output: 5886.49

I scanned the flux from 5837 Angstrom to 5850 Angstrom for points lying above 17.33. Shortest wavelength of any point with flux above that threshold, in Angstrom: 5837.90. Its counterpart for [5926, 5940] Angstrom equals 5932.76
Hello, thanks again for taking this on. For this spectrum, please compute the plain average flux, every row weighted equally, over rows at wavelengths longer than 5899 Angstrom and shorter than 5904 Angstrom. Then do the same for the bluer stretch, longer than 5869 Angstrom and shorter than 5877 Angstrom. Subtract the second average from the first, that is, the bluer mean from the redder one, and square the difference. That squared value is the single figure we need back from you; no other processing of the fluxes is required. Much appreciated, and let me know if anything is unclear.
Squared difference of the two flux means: 0.0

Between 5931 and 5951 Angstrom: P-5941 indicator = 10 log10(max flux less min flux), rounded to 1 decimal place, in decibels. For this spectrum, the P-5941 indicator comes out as 0.0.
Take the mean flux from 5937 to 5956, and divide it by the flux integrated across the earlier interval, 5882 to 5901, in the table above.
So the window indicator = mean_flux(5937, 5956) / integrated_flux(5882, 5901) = 0.057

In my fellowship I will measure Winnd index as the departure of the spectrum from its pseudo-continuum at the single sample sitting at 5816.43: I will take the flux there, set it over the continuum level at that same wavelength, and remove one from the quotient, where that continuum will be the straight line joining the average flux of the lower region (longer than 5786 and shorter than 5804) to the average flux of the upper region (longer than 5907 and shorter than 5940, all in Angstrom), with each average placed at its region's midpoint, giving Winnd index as -0.01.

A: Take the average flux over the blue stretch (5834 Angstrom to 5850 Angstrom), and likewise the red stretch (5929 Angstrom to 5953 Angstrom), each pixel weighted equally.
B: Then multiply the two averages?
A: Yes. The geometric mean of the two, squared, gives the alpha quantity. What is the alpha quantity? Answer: 304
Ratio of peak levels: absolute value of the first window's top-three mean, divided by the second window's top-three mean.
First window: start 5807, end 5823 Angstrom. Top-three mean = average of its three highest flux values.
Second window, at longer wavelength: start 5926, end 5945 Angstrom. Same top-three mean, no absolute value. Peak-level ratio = 1.000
